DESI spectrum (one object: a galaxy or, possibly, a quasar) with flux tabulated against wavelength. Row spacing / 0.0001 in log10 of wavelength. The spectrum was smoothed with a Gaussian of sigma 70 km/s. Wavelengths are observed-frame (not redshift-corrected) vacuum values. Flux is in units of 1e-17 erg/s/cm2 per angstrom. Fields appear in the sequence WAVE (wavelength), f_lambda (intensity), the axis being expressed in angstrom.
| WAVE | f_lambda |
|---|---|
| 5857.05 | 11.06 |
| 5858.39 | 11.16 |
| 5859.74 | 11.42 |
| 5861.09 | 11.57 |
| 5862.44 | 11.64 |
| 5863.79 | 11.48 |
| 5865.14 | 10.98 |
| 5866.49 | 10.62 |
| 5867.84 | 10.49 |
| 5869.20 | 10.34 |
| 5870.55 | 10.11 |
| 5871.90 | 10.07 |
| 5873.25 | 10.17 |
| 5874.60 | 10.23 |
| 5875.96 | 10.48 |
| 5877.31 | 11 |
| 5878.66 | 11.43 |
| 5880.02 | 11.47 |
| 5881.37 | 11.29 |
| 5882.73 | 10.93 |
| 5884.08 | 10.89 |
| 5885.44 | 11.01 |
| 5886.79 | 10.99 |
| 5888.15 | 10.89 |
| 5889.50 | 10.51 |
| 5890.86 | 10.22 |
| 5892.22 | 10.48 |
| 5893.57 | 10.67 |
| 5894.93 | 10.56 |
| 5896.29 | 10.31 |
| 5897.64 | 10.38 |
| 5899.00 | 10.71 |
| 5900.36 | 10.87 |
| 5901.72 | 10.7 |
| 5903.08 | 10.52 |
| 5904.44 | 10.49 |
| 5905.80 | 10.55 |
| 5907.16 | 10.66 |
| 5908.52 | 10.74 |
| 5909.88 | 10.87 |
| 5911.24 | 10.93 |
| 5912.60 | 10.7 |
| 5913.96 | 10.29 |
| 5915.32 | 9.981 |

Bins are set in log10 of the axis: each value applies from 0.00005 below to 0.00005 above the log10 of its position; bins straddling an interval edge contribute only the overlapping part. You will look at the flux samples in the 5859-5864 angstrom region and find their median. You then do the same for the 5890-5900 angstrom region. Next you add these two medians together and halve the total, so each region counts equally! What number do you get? 11.0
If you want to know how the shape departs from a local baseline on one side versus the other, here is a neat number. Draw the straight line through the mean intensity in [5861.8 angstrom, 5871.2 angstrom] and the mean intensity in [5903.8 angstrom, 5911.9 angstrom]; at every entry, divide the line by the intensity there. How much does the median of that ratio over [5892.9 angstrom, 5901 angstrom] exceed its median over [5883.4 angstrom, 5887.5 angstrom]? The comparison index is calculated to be 0.03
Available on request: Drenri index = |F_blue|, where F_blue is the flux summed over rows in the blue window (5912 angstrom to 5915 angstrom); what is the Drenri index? 21.0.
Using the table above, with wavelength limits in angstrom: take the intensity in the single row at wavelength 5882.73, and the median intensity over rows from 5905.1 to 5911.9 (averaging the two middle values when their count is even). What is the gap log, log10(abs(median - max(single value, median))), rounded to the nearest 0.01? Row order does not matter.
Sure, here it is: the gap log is -0.72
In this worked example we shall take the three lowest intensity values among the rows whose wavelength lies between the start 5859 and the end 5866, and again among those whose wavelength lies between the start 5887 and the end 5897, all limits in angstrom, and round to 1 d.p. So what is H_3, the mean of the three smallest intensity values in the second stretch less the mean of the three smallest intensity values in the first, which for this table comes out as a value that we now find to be -1.0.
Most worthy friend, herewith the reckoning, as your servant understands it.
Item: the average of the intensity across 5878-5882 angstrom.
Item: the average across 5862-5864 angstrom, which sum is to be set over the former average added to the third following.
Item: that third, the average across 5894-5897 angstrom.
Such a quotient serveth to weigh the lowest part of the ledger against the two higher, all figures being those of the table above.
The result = 0.53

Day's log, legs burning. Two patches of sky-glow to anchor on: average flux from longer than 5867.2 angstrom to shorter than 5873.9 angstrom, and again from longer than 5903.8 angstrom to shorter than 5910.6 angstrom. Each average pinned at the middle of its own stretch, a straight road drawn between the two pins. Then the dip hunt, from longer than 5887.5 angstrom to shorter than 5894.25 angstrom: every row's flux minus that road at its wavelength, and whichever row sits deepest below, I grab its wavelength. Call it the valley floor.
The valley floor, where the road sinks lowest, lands 5890.86 angstrom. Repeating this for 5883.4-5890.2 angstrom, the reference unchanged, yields 5889.50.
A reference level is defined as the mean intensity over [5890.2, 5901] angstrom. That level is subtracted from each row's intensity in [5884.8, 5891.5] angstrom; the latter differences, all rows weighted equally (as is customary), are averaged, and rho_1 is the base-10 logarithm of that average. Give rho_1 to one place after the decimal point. -0.7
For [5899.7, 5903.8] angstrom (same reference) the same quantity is -0.8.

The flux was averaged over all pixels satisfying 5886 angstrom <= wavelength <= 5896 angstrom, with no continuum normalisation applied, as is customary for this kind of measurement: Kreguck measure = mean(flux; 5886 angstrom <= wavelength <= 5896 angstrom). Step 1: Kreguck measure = 10.6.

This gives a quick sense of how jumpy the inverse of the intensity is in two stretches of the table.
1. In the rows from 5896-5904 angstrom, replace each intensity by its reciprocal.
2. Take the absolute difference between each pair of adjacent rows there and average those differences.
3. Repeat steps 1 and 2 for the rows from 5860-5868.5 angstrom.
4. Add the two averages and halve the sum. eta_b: 0.0018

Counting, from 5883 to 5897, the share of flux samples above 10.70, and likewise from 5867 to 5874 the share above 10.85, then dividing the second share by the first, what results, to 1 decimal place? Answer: 0.0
